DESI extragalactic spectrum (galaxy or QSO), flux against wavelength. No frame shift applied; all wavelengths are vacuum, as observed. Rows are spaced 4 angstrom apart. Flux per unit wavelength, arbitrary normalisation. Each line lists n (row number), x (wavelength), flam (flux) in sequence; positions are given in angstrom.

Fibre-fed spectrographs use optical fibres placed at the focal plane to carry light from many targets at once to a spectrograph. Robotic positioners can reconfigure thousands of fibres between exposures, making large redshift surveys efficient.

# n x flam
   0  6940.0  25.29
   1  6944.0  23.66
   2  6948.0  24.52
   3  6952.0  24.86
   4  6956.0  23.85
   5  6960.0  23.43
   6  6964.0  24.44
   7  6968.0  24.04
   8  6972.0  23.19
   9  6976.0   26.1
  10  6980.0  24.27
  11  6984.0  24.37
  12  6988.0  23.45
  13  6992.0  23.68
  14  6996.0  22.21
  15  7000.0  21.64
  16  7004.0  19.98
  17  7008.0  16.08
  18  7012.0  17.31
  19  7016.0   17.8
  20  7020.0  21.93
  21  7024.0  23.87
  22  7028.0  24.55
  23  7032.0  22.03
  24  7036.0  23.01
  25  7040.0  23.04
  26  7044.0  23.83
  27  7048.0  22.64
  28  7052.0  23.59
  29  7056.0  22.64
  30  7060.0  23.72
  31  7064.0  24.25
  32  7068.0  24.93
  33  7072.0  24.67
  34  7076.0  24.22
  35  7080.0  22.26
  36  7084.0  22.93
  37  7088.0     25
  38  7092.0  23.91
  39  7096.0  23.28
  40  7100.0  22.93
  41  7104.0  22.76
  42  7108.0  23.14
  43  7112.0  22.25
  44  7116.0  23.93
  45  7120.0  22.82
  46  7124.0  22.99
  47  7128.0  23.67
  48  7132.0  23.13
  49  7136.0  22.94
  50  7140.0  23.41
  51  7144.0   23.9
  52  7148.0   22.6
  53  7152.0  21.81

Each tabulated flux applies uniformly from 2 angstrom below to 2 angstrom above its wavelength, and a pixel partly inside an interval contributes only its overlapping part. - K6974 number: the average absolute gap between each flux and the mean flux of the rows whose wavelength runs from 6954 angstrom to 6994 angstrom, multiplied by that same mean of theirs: 14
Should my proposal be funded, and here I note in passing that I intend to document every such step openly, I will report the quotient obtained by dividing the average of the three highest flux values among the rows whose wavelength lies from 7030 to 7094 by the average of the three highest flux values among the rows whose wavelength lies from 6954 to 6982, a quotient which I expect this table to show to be 1.00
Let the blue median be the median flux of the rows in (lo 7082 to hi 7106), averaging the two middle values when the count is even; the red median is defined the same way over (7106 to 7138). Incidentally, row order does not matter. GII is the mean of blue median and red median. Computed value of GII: 23.1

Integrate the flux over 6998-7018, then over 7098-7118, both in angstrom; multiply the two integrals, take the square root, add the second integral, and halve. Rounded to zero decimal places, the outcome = 437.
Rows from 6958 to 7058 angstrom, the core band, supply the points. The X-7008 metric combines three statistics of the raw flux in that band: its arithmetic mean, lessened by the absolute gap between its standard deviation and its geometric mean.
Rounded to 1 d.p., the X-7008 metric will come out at 2.5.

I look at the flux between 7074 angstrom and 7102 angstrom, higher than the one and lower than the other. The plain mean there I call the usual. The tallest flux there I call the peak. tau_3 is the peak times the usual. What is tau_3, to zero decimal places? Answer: 588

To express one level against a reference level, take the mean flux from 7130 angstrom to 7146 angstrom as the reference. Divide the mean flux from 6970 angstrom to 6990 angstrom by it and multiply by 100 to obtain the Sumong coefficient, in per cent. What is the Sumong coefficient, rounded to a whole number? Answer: 104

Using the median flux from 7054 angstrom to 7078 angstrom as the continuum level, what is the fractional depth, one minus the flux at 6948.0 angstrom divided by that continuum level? -0.0118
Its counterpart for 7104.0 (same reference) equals 0.0609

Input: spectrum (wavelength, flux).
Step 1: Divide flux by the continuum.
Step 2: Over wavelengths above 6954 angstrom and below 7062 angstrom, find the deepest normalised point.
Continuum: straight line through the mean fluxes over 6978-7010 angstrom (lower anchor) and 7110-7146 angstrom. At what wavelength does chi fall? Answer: 7008.0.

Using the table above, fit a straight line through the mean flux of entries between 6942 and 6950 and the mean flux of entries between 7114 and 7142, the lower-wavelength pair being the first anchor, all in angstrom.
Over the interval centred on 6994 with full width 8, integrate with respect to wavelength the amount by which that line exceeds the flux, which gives 7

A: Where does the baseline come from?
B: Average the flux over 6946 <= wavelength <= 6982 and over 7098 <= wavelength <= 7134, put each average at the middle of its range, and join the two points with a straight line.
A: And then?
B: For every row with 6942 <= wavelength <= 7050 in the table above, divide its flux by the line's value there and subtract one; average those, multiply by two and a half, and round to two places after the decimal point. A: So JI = -0.14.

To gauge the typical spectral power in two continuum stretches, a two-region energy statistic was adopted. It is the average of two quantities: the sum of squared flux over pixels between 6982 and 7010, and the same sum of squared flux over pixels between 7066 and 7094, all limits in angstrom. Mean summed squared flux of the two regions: 3679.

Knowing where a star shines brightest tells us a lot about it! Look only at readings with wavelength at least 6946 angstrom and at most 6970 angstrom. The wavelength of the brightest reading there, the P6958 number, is 6952.0 angstrom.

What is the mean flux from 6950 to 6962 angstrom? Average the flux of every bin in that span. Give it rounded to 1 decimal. 24.0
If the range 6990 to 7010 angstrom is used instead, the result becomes 20.7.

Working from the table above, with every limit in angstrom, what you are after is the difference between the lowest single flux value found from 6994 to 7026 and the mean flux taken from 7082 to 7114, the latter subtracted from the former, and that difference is -7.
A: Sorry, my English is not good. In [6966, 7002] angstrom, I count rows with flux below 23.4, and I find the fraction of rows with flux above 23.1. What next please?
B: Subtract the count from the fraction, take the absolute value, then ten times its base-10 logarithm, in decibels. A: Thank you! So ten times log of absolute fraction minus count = 3.47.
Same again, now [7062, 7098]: 3.47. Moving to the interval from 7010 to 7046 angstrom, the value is 7.53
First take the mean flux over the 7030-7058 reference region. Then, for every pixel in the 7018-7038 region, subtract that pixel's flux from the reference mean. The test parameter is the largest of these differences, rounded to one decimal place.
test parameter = 1.0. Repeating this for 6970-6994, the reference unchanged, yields -0.2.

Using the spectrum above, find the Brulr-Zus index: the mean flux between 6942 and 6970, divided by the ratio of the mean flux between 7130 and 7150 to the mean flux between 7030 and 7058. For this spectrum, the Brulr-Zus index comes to 23.9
